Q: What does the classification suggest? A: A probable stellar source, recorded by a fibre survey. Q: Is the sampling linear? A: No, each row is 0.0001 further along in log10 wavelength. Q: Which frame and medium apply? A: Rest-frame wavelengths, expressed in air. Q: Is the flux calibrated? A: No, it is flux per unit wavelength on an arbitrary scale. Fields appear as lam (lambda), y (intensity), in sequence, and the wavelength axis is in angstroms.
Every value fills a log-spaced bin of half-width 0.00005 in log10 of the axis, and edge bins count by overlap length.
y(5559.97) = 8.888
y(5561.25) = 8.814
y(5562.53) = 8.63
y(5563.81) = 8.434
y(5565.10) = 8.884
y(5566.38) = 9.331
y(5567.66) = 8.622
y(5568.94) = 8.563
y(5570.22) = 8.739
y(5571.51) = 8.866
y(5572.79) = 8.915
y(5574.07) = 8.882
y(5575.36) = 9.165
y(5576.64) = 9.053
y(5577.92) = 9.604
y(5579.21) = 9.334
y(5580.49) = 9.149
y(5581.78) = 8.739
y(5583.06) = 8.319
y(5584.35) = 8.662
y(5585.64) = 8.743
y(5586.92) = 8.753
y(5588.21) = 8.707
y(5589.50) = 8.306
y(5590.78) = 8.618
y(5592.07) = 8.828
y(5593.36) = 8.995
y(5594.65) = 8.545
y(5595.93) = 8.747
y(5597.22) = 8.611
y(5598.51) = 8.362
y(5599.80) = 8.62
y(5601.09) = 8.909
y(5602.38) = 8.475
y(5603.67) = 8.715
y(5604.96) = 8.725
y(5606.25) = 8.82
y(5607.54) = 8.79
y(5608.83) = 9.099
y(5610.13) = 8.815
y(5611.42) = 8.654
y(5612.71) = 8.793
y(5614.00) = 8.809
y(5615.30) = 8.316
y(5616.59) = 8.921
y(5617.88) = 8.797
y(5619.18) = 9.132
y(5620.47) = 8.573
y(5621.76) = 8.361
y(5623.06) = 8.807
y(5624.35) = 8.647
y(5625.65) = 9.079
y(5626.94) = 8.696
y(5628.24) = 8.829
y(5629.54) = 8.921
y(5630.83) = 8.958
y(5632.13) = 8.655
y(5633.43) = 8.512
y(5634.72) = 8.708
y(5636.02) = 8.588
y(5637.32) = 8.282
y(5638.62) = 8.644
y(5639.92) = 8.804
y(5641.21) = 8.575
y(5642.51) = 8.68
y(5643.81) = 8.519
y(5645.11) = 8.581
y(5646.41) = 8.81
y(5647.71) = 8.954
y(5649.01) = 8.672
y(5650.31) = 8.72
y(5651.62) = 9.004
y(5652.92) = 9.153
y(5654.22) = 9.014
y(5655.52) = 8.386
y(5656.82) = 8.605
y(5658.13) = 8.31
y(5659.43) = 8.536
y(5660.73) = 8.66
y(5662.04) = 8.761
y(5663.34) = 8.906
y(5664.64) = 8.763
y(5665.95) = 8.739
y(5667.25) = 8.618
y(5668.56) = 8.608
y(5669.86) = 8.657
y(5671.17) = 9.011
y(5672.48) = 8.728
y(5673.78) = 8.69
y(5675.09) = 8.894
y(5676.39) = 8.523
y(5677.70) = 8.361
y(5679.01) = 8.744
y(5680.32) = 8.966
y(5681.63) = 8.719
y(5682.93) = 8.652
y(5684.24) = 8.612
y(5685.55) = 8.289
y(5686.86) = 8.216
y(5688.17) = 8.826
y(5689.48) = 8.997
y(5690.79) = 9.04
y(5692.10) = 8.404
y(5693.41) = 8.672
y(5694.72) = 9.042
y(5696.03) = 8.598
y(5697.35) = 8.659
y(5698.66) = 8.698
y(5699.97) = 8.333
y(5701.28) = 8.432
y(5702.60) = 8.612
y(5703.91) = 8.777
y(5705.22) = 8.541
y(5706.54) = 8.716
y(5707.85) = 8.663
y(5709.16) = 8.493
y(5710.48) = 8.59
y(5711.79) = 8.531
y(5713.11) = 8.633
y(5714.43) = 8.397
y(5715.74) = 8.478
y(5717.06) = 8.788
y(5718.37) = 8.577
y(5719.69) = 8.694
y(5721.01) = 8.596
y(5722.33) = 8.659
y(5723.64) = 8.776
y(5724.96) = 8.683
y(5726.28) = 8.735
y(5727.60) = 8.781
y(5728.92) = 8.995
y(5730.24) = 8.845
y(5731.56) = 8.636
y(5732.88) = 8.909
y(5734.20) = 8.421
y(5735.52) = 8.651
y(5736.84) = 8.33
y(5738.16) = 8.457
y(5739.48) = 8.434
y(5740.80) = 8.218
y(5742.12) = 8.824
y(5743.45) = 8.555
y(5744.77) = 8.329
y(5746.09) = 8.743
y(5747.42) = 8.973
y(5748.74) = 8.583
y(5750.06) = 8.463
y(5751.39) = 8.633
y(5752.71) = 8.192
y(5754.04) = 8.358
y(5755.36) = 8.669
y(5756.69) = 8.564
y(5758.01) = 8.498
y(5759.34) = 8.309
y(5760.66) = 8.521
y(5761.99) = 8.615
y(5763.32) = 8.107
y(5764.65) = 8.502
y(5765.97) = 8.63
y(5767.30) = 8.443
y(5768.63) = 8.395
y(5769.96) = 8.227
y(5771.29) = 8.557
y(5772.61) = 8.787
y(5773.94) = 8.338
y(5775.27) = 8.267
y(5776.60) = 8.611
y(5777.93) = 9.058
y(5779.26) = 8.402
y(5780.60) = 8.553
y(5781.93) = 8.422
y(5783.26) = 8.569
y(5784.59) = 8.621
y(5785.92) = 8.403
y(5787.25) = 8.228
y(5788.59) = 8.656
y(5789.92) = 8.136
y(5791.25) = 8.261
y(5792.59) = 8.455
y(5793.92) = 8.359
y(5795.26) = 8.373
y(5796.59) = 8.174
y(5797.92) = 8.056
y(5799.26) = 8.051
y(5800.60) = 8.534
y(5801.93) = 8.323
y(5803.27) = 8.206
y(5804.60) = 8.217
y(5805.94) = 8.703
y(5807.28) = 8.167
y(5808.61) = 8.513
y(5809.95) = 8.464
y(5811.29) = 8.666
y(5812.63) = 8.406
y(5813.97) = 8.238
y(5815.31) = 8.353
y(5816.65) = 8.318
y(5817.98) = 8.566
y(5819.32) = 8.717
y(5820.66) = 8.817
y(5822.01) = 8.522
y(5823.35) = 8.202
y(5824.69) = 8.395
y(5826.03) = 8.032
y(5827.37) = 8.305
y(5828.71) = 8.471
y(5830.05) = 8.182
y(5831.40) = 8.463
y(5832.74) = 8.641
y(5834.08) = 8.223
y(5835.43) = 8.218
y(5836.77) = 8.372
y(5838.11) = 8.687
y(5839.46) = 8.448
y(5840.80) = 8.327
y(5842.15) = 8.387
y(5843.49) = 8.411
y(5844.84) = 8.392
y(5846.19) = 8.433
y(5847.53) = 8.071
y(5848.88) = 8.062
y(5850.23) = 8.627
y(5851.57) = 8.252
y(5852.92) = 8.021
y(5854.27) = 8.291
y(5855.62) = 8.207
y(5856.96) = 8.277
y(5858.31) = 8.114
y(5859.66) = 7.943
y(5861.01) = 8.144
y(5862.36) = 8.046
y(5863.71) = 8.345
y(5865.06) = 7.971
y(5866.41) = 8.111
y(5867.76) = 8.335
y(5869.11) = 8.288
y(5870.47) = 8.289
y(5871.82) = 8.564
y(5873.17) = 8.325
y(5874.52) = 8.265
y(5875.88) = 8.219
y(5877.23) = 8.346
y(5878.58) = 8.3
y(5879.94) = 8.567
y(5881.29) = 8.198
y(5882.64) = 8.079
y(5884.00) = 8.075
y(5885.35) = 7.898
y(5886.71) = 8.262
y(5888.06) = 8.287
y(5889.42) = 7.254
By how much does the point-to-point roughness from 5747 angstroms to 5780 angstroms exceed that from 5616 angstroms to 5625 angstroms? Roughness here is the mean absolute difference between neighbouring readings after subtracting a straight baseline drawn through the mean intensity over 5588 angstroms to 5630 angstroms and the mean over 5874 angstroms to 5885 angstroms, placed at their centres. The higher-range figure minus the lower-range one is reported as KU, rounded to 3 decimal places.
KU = -0.046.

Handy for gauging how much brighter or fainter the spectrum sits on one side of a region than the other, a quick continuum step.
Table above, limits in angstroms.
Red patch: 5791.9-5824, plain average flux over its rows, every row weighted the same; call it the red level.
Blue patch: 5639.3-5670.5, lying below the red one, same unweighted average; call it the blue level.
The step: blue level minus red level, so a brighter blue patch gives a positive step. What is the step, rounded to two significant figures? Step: 0.32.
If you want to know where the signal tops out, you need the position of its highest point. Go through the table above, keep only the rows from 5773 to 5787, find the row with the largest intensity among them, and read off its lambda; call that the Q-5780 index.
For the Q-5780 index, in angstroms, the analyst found 5777.93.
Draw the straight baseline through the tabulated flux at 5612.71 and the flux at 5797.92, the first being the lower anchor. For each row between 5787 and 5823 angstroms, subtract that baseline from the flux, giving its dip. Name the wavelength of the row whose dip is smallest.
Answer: 5797.92 angstroms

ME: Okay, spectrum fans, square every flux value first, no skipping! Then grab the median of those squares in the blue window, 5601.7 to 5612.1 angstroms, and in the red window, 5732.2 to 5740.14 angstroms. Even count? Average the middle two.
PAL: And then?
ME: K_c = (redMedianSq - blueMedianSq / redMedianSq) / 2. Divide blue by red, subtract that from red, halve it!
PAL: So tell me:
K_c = 35.1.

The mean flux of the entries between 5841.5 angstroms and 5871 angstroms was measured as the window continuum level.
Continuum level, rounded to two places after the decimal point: 8.23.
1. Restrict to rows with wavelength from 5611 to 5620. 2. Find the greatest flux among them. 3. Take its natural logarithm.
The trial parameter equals 2.21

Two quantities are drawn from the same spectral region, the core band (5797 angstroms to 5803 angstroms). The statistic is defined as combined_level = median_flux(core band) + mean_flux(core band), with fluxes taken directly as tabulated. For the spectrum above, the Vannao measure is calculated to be 16.4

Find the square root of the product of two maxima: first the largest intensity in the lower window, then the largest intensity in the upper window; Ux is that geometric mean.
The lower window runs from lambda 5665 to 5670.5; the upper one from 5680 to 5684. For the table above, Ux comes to 8.85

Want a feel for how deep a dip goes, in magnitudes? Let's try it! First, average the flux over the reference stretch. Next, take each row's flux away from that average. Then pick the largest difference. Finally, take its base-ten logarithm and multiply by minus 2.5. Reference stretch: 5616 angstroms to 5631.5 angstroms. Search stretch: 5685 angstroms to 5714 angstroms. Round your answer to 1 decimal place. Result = 0.6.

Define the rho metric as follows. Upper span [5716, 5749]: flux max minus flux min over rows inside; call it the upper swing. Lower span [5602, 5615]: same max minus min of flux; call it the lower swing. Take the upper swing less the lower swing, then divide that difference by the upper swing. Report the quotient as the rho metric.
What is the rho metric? 0.2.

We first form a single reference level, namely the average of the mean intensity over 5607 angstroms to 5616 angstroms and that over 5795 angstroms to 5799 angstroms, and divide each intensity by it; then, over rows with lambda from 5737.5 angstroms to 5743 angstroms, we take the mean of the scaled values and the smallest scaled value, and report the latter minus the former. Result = -0.031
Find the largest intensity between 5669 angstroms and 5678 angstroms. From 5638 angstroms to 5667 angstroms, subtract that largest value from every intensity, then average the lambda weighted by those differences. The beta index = 5652.1 angstroms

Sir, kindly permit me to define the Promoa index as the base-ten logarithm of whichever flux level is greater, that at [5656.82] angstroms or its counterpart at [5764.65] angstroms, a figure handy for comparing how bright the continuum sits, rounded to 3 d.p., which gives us 0.935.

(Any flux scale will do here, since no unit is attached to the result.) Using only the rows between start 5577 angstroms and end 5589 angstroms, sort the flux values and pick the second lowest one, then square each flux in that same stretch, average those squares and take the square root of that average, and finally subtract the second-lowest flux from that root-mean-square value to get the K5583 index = 0.24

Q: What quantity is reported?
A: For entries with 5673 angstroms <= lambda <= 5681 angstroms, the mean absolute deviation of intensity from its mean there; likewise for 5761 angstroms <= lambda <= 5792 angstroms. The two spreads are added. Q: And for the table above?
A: 0.35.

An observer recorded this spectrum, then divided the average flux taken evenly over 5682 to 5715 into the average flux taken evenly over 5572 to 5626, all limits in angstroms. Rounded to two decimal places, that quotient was 1.02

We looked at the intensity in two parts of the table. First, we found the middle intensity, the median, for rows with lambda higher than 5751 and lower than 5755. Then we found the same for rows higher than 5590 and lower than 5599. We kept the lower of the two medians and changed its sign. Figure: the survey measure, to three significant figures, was -8.36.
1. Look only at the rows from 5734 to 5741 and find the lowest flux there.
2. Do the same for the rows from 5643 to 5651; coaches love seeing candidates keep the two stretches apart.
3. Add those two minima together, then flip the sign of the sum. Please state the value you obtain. -16.7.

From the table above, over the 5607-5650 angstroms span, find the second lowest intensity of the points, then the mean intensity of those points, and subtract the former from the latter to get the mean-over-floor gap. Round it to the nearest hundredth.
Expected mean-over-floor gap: 0.41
